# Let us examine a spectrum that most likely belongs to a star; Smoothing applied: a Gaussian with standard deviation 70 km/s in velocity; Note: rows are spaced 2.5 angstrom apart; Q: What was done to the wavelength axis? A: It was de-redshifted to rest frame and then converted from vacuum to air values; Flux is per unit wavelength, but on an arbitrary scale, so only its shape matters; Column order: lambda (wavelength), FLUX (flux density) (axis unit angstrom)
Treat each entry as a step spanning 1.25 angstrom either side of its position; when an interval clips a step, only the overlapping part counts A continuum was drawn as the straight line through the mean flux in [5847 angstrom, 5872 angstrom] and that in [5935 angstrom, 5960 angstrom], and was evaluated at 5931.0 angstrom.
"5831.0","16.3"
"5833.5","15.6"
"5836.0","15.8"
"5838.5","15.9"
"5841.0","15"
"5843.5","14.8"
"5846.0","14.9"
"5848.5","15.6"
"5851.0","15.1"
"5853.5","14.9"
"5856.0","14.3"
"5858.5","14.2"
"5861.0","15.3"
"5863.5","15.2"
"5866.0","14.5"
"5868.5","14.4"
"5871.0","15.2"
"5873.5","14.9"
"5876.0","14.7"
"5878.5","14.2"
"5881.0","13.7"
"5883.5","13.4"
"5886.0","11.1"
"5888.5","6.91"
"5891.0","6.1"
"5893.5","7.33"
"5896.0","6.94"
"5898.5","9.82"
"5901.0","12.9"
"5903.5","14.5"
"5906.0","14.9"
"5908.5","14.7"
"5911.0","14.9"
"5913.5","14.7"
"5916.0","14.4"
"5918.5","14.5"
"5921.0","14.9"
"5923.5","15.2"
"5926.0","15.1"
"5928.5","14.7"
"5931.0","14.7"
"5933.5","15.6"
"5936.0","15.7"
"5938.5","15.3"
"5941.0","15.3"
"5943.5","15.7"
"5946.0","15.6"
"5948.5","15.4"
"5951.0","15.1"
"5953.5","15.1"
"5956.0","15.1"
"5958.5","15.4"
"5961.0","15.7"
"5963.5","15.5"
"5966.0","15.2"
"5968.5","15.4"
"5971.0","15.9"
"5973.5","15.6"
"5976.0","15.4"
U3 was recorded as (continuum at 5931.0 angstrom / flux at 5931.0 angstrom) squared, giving 1.08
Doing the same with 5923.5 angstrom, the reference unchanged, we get 1.00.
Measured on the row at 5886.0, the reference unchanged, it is 1.83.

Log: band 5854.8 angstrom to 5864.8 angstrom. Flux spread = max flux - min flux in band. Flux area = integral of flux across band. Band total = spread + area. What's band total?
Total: 149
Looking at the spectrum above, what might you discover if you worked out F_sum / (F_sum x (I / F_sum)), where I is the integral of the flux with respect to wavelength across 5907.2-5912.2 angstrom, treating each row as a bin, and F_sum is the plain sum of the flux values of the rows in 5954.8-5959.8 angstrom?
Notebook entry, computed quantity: 0.412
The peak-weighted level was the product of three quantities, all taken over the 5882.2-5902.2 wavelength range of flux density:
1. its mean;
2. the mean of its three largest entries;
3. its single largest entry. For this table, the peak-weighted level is 1556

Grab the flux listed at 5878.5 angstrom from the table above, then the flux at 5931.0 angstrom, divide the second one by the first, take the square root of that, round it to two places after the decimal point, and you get 1.02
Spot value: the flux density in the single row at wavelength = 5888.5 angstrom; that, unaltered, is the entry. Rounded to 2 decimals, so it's 6.91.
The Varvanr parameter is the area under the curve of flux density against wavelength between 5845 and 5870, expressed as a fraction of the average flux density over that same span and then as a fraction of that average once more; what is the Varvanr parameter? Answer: 1.68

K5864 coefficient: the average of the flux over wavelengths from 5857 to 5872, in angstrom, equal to 14.8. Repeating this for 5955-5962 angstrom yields 15.4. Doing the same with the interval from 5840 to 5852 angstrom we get 15.1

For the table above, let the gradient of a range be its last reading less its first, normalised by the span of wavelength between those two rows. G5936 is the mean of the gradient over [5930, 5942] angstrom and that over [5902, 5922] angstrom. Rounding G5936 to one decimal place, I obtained 0.0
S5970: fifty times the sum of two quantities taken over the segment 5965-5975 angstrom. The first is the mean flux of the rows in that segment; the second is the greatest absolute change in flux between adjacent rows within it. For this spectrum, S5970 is 801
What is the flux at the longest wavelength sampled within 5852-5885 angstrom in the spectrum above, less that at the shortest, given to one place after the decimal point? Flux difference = -1.5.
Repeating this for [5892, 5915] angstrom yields 7.4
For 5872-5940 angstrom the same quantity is 0.4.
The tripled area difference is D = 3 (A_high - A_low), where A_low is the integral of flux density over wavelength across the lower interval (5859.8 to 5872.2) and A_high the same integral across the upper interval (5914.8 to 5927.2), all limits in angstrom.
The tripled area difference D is -4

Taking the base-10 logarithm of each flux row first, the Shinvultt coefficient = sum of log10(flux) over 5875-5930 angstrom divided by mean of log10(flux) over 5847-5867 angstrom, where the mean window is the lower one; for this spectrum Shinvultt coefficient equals 20.4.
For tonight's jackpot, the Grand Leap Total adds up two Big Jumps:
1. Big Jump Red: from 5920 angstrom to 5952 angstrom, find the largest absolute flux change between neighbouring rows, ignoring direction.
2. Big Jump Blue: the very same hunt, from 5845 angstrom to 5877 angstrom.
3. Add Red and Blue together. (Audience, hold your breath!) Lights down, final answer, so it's 2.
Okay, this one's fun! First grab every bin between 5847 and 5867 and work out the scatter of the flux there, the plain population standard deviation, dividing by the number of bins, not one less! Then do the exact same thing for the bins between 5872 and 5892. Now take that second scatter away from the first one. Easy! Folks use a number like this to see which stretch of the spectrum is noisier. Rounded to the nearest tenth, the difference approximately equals -2.8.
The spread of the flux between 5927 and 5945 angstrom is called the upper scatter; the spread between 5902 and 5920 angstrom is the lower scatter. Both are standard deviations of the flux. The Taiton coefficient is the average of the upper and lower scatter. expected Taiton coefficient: 0.3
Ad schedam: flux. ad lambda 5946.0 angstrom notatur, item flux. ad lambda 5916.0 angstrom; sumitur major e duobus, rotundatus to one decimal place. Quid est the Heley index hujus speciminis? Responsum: 15.6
